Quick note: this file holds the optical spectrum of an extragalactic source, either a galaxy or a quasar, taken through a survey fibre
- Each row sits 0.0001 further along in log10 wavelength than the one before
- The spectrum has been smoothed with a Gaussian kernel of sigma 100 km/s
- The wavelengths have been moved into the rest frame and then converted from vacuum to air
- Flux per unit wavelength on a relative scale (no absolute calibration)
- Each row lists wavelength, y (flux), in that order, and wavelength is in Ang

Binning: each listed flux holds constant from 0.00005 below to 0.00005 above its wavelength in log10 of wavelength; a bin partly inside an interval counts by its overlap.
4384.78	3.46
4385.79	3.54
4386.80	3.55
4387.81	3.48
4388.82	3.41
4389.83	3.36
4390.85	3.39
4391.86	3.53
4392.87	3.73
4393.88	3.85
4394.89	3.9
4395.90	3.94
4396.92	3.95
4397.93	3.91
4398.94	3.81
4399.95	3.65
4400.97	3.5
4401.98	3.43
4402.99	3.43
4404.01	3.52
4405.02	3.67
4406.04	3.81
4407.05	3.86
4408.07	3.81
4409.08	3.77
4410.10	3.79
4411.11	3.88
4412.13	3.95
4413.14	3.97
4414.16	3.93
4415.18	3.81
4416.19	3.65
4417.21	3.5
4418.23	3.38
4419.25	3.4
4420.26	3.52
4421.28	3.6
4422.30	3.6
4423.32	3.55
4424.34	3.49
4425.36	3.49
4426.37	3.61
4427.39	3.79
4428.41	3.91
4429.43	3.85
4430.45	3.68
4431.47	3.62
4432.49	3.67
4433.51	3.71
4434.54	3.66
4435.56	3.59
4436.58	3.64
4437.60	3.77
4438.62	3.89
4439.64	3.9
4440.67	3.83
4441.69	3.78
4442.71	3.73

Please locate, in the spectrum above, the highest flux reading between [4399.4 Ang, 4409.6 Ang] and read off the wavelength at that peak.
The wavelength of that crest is 4407.05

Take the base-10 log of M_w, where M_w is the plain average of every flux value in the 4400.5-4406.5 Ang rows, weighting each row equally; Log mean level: 0.55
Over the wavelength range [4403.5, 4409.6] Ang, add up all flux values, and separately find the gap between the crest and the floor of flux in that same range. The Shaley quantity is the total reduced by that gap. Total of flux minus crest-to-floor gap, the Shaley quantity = 22.1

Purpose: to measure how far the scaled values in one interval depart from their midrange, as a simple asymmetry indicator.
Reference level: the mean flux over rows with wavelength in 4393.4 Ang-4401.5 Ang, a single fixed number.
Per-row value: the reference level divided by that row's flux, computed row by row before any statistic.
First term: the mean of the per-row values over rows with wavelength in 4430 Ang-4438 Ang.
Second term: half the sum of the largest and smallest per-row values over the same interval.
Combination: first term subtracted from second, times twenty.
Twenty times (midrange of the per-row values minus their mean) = -0.06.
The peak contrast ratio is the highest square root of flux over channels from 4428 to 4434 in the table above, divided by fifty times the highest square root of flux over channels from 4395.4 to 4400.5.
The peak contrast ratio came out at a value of 0.0199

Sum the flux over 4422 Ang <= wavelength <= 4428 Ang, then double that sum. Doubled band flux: 43.1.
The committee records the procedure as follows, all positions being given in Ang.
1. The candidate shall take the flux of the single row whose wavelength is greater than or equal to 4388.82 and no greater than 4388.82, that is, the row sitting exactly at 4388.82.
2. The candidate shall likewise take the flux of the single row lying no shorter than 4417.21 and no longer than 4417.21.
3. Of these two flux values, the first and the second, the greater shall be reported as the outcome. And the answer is 3.50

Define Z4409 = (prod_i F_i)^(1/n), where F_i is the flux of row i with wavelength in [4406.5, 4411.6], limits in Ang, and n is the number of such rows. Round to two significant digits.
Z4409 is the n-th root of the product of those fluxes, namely 3.8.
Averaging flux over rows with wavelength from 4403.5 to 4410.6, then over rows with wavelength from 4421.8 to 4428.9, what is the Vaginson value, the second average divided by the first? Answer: 0.97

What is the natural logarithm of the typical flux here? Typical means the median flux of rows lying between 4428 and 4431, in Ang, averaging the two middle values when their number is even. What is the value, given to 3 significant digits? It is 1.35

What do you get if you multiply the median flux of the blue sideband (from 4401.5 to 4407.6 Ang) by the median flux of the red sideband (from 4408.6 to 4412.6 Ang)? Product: 13.8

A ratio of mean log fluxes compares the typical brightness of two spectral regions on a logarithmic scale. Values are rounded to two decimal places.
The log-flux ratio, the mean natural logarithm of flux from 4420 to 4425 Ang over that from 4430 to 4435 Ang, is 0.98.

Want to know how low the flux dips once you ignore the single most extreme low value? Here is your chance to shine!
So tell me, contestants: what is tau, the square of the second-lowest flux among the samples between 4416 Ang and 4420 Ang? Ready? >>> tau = 11.6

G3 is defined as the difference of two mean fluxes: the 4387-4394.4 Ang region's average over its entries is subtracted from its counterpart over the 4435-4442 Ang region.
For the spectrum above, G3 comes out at 0.24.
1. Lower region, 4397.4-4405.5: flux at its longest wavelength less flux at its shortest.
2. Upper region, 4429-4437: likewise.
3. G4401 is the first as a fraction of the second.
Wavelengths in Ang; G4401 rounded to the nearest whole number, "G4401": 1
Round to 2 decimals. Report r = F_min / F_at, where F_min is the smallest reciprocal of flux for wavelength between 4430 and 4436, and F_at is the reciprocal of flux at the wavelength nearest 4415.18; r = 1.03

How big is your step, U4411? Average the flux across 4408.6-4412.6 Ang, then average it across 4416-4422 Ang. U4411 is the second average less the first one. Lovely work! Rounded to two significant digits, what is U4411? -0.34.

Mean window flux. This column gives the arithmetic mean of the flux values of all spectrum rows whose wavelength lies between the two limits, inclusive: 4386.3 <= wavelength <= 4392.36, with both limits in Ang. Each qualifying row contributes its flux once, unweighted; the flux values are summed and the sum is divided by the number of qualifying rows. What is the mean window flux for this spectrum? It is 3.45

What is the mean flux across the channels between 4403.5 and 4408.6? 3.73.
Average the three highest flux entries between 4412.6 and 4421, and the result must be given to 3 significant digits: 3.90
